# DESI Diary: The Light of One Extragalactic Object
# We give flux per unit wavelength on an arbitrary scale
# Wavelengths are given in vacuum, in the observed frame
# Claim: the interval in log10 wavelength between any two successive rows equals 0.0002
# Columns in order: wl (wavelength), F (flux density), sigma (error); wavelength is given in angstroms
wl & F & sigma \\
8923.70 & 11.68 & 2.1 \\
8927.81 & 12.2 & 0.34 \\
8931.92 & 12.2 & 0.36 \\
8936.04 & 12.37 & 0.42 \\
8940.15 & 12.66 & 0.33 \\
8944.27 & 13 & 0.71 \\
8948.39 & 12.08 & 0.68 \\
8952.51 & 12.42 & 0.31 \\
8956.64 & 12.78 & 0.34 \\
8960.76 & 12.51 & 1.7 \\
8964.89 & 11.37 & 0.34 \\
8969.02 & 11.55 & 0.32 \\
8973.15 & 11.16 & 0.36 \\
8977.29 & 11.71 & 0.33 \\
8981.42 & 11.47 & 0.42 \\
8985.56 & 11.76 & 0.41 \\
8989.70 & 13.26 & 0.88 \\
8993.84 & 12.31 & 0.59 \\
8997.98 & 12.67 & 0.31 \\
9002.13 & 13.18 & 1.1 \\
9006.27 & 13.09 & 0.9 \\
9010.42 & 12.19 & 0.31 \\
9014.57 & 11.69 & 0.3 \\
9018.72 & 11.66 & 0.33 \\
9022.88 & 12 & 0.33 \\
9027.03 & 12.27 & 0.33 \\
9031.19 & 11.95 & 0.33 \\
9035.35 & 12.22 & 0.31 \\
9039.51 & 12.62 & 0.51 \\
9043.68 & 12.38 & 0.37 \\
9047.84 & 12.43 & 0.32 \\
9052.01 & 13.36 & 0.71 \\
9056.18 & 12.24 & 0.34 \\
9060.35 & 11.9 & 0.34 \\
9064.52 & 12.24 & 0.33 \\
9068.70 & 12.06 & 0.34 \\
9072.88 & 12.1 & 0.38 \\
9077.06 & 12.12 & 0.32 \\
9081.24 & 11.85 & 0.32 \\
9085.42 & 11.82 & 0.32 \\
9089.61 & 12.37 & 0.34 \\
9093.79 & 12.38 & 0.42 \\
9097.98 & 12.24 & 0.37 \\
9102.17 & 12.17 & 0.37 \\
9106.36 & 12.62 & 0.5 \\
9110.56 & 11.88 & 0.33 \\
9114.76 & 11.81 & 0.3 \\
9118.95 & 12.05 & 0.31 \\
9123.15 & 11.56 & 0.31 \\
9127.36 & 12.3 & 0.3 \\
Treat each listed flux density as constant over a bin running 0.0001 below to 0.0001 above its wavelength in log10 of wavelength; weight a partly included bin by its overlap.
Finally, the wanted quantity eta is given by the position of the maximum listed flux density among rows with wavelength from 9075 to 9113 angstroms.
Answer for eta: 9106.36 angstroms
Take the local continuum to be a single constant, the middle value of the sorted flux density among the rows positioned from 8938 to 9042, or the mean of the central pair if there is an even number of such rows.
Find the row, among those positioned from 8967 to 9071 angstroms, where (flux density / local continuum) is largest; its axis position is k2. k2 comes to 9052.01 angstroms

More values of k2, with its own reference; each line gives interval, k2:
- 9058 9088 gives 9064.52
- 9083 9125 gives 9106.36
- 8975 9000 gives 8989.70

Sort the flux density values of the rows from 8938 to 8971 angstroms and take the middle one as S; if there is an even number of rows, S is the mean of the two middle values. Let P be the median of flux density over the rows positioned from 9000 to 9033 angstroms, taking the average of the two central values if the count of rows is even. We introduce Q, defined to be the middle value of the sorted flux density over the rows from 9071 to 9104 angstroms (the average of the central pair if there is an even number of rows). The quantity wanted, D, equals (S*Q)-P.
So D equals 139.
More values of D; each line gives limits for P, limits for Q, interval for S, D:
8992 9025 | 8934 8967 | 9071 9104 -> 139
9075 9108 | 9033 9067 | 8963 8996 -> 131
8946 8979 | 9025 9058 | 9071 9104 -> 138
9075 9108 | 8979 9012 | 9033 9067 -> 142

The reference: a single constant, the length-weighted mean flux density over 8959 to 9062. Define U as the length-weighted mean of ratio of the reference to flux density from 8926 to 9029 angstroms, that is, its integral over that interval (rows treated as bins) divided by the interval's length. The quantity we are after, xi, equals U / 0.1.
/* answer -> 10.0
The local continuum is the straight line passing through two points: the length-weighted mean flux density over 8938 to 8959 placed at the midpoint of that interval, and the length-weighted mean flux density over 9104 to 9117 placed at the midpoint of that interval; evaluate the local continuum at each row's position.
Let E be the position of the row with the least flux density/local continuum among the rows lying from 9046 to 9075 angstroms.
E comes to 9060.35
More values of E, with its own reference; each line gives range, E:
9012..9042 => 9018.72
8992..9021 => 9018.72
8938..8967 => 8964.89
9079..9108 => 9085.42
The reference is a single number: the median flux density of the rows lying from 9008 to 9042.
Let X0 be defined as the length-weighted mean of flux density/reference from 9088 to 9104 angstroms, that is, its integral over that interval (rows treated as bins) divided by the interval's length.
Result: 1.02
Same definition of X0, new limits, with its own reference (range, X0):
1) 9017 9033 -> 0.99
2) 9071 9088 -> 0.99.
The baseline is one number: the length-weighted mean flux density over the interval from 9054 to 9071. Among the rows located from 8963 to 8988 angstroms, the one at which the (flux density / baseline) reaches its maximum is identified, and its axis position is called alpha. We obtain 8985.56 angstroms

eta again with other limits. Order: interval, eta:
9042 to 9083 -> 9052.01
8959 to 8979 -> 8960.76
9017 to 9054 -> 9052.01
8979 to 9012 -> 8989.70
